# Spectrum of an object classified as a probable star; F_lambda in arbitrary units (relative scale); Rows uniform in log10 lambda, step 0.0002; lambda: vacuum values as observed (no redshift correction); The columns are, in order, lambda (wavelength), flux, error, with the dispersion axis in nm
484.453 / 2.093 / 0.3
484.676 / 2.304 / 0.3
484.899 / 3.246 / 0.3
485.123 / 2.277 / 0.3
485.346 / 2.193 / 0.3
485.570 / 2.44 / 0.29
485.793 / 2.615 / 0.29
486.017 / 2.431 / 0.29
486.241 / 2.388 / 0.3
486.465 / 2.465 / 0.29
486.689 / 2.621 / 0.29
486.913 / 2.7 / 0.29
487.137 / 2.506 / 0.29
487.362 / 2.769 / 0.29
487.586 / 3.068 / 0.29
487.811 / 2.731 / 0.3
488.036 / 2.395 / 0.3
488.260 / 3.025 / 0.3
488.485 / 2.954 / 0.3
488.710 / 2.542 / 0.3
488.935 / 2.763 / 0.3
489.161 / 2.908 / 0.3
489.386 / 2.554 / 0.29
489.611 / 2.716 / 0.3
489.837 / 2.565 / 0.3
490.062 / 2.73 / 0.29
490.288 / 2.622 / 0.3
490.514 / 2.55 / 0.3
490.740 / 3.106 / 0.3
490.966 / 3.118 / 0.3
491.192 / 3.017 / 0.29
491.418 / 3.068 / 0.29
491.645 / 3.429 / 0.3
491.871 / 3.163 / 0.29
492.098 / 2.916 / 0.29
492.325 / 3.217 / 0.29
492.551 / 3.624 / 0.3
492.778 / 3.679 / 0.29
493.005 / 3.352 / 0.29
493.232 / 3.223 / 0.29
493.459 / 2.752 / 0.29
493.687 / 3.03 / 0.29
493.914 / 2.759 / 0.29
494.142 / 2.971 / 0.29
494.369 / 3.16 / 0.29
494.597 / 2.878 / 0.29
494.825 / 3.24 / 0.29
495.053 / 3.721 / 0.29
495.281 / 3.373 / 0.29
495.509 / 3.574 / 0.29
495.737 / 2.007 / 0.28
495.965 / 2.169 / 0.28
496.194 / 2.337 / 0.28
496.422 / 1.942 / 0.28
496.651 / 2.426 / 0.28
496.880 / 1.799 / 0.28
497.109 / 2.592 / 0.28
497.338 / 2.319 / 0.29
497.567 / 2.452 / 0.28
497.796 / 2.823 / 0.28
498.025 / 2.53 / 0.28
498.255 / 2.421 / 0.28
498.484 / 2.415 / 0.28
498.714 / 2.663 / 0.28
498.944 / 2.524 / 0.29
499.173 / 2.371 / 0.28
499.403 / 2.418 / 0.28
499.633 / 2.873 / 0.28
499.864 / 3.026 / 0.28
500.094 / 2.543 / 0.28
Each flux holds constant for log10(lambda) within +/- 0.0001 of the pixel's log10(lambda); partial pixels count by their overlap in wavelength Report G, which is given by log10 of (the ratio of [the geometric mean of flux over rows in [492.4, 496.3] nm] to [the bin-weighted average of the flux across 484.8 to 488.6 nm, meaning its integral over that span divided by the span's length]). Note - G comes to 0.057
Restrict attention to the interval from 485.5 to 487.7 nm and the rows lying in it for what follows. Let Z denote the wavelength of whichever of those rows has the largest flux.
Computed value 487.586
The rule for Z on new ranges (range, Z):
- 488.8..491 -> 490.966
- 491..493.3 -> 492.778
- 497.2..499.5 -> 497.796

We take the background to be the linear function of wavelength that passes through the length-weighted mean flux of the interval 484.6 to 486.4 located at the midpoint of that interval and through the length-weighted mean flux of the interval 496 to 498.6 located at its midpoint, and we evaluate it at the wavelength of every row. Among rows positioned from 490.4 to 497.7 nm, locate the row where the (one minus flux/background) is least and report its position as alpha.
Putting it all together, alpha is 495.053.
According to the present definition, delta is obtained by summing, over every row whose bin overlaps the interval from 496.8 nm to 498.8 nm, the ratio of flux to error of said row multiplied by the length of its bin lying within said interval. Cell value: 17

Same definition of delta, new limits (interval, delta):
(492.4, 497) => 46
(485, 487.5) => 21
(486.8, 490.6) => 35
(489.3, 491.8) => 24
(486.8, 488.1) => 12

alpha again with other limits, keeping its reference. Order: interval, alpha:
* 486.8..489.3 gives 487.586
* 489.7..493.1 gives 492.778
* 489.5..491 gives 490.966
